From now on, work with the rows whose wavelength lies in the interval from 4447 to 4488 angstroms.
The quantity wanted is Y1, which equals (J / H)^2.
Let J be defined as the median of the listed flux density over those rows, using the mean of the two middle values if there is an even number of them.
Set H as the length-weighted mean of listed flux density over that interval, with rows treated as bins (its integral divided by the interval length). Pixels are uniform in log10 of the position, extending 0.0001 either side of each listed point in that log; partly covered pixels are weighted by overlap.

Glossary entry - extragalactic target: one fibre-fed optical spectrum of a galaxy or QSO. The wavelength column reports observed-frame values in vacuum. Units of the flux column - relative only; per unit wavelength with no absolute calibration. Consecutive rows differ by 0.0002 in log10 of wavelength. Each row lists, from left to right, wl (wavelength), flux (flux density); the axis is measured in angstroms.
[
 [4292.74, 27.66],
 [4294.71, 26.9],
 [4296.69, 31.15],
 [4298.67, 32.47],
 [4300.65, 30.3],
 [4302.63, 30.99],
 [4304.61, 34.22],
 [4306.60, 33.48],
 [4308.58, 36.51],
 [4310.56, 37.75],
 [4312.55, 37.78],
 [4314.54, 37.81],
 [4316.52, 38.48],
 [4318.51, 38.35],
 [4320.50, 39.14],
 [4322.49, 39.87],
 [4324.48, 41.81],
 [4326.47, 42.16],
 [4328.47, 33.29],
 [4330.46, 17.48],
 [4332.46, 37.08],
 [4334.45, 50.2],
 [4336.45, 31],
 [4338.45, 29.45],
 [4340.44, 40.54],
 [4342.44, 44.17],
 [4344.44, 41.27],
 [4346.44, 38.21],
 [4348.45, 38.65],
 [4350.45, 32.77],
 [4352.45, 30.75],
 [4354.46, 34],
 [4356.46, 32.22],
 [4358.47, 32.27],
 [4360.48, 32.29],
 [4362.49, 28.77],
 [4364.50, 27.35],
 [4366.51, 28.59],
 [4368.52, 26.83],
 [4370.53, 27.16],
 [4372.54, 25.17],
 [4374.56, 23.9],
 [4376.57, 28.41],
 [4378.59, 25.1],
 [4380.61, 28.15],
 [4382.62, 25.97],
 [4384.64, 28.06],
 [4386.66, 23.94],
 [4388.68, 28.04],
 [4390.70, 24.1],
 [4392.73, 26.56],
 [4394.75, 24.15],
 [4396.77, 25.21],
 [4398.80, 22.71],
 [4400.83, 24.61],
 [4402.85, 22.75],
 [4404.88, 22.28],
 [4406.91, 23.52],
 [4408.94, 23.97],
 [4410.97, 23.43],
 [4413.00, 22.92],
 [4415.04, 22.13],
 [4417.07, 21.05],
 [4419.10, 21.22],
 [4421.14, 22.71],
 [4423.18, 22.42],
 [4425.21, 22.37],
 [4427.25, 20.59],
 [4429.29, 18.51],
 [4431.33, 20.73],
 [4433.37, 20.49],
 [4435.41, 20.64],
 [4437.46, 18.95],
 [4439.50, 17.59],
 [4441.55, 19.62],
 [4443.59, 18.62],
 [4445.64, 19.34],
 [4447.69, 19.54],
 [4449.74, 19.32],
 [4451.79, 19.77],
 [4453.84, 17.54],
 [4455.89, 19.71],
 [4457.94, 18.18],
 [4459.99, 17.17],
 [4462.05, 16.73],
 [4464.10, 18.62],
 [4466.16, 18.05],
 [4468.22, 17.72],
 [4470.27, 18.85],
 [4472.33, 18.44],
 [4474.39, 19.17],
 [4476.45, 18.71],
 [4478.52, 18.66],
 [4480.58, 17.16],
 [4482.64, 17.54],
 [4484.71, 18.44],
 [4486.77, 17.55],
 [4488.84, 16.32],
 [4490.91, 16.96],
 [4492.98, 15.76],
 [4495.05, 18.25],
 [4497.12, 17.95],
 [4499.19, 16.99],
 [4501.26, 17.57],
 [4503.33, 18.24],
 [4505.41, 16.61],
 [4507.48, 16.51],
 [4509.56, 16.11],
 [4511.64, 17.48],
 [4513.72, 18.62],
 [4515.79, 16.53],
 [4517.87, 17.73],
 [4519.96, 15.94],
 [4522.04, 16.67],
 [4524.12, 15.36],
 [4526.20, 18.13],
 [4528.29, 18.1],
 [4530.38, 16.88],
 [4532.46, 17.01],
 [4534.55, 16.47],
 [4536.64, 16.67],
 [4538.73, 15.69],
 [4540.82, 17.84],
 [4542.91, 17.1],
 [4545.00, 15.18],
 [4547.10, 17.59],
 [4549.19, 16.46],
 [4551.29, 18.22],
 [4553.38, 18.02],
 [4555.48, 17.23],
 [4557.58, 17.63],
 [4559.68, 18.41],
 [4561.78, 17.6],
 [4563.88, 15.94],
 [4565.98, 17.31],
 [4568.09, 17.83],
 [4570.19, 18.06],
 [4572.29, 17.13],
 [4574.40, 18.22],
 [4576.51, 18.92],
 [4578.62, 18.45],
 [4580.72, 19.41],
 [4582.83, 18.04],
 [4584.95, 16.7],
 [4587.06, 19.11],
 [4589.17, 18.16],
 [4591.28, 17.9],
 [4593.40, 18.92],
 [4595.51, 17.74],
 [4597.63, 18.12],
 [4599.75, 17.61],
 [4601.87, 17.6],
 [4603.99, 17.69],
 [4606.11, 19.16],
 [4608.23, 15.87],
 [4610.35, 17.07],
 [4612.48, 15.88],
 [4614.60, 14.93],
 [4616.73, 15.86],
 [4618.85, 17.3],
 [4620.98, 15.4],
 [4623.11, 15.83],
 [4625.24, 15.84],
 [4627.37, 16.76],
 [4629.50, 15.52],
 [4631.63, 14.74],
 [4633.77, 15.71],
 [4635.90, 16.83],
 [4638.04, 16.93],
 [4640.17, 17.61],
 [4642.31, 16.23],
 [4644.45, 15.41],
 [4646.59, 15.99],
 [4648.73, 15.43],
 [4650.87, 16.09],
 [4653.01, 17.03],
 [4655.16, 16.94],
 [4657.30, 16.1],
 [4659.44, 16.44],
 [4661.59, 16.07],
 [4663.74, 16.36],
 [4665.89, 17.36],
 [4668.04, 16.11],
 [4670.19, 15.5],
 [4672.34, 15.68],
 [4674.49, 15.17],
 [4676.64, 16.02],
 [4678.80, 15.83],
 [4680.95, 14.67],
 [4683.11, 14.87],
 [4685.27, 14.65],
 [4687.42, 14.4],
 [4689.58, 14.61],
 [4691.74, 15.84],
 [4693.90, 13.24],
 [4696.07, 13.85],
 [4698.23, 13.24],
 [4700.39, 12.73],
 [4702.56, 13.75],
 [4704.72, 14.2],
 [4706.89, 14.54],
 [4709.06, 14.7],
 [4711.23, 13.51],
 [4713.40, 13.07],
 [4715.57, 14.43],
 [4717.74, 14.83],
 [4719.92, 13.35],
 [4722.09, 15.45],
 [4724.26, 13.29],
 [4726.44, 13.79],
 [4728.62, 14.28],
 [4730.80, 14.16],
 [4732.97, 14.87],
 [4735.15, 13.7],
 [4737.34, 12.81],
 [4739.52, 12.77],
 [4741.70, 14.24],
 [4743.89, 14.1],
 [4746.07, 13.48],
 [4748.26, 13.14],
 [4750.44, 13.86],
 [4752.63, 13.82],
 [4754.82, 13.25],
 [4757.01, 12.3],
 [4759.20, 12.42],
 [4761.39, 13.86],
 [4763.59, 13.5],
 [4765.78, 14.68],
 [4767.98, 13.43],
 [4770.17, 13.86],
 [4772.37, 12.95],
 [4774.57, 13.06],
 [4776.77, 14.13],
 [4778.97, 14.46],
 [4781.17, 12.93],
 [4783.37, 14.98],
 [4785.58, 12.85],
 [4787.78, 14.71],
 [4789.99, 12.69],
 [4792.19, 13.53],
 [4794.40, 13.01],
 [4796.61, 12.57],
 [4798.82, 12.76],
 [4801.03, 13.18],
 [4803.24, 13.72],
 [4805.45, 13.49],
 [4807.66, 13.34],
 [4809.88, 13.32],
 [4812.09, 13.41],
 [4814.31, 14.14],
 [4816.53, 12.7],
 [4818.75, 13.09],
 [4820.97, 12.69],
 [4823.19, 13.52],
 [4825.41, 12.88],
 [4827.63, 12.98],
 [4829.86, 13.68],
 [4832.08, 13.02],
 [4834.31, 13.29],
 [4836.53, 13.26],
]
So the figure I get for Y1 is 1.01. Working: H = 18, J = 18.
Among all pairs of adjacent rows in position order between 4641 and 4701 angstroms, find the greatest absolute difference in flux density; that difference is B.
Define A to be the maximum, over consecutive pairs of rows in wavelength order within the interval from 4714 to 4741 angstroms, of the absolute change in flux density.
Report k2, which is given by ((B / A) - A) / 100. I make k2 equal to -0.010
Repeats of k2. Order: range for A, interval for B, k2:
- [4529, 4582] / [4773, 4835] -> -0.015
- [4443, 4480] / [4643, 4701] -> -0.011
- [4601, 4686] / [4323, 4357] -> 0.027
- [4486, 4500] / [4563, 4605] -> -0.015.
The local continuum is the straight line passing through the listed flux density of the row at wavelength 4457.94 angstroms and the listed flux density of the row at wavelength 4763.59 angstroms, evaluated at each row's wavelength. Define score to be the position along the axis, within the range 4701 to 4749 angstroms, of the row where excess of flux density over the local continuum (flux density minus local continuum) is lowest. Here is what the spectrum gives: 4713.40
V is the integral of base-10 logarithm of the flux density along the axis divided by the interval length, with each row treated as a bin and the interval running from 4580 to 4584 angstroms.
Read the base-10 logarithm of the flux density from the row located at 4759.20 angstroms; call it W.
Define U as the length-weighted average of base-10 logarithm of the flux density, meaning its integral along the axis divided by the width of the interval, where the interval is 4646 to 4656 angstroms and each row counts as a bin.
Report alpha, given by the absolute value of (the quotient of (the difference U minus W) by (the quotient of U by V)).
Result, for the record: 0.12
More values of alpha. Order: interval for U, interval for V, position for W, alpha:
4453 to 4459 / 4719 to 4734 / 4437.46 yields 0.01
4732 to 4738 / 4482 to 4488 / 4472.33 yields 0.14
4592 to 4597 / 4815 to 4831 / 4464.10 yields 0.01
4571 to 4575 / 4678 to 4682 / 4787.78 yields 0.07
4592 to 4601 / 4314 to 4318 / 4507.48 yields 0.05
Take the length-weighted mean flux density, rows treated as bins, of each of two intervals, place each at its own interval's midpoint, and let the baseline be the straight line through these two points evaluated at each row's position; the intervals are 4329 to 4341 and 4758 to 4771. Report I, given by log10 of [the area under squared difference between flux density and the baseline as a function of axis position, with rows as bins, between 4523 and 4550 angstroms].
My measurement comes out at 3.2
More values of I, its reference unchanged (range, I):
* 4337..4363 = 2.8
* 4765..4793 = 1.6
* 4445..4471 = 3.4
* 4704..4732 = 2.0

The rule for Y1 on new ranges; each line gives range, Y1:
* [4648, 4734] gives 0.98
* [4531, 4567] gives 1.02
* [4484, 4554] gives 0.99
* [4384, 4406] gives 0.96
